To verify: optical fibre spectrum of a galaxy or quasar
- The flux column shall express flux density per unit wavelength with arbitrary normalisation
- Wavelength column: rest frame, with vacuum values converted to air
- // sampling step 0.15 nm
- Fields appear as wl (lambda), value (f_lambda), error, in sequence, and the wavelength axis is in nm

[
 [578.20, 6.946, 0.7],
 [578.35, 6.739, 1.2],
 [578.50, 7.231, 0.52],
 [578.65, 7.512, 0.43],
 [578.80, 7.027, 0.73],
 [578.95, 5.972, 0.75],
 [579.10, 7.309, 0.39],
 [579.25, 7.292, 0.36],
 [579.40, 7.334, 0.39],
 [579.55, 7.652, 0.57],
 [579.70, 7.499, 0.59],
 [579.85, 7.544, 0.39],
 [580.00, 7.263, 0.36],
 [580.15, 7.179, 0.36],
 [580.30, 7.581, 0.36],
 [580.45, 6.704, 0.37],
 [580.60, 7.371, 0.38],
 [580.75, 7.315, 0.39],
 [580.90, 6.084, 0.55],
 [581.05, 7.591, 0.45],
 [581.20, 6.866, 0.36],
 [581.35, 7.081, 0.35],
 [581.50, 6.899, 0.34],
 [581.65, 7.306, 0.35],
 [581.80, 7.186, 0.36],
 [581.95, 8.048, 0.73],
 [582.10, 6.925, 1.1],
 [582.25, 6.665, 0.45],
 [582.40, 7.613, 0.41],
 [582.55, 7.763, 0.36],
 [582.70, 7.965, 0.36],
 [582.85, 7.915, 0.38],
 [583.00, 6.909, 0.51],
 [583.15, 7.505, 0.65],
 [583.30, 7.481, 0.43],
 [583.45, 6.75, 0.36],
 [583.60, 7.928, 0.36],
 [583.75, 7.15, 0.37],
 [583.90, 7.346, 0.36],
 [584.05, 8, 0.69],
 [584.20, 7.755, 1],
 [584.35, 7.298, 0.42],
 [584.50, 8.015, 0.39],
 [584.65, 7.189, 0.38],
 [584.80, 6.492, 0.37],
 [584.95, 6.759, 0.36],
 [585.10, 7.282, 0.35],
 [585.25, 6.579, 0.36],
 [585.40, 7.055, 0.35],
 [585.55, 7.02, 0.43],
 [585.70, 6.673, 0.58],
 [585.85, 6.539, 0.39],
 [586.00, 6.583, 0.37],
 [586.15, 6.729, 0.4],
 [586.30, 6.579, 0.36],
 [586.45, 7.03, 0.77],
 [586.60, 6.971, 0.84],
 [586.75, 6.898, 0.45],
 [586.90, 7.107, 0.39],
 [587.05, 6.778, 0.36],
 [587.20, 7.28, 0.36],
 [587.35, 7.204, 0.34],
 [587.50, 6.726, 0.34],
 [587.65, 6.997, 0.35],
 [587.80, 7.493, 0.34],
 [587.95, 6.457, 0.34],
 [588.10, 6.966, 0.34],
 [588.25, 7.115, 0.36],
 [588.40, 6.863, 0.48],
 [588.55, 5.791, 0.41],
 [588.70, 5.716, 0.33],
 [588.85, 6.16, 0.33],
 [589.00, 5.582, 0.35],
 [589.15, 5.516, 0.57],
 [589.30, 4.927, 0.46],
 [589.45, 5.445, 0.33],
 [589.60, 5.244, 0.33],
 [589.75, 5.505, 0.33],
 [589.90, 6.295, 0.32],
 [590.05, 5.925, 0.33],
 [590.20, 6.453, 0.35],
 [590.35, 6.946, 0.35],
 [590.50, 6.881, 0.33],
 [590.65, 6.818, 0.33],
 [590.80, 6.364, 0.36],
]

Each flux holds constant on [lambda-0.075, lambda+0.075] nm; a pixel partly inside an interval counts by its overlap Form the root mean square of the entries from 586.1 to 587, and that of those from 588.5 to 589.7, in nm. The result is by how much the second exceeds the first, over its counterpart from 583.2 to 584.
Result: -0.18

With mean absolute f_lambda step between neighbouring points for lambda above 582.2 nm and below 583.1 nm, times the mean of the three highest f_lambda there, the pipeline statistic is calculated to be 3.7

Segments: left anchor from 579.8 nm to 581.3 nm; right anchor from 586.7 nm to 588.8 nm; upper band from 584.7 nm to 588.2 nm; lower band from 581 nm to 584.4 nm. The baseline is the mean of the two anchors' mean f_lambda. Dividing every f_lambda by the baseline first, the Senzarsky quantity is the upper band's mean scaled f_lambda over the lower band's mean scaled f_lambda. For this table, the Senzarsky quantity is 0.93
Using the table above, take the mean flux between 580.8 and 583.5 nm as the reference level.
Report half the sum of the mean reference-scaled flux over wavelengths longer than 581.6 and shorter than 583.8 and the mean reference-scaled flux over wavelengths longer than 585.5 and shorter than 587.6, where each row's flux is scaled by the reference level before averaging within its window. 0.98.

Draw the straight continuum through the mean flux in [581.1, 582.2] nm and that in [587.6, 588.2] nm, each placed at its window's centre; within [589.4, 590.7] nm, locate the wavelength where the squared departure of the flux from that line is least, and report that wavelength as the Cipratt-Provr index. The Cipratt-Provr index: 590.50 nm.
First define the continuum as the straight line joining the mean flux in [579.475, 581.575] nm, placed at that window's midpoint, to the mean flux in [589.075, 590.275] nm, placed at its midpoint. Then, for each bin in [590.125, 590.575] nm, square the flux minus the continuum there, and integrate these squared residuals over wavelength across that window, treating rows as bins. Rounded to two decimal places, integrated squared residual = 0.68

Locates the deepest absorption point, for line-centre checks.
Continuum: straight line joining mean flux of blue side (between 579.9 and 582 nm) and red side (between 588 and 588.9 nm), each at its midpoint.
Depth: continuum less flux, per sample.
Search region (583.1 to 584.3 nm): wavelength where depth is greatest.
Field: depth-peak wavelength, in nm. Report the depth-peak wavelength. 583.45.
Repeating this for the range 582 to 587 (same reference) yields 582.25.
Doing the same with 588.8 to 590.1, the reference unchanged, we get 589.30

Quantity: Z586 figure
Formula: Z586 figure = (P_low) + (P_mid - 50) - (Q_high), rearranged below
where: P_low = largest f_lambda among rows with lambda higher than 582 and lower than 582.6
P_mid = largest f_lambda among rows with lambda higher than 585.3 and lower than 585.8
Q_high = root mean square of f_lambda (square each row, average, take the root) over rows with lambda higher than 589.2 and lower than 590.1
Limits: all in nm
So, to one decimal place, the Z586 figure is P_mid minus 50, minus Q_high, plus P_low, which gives -40.8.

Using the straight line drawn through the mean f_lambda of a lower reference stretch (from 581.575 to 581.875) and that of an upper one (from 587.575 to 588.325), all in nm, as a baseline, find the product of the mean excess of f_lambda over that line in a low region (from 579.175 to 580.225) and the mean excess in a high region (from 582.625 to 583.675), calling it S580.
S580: 0.021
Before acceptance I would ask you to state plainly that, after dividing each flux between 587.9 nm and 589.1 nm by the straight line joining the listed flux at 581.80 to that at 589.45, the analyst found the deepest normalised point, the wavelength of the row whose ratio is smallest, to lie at 589.00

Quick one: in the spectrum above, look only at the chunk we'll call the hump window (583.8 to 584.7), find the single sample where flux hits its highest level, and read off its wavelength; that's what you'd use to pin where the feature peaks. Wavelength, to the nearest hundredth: 584.50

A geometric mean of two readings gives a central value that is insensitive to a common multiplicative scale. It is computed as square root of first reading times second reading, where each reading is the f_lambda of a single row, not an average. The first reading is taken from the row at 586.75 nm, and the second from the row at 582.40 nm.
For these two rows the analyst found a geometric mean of 7.25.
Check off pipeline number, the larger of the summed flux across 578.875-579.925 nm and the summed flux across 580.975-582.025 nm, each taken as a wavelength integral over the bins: 7.6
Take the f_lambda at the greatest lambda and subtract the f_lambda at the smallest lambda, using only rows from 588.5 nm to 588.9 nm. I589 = 0.4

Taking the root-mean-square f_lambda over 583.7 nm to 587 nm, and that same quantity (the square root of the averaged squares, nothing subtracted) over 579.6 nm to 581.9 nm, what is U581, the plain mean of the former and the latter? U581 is 7.12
